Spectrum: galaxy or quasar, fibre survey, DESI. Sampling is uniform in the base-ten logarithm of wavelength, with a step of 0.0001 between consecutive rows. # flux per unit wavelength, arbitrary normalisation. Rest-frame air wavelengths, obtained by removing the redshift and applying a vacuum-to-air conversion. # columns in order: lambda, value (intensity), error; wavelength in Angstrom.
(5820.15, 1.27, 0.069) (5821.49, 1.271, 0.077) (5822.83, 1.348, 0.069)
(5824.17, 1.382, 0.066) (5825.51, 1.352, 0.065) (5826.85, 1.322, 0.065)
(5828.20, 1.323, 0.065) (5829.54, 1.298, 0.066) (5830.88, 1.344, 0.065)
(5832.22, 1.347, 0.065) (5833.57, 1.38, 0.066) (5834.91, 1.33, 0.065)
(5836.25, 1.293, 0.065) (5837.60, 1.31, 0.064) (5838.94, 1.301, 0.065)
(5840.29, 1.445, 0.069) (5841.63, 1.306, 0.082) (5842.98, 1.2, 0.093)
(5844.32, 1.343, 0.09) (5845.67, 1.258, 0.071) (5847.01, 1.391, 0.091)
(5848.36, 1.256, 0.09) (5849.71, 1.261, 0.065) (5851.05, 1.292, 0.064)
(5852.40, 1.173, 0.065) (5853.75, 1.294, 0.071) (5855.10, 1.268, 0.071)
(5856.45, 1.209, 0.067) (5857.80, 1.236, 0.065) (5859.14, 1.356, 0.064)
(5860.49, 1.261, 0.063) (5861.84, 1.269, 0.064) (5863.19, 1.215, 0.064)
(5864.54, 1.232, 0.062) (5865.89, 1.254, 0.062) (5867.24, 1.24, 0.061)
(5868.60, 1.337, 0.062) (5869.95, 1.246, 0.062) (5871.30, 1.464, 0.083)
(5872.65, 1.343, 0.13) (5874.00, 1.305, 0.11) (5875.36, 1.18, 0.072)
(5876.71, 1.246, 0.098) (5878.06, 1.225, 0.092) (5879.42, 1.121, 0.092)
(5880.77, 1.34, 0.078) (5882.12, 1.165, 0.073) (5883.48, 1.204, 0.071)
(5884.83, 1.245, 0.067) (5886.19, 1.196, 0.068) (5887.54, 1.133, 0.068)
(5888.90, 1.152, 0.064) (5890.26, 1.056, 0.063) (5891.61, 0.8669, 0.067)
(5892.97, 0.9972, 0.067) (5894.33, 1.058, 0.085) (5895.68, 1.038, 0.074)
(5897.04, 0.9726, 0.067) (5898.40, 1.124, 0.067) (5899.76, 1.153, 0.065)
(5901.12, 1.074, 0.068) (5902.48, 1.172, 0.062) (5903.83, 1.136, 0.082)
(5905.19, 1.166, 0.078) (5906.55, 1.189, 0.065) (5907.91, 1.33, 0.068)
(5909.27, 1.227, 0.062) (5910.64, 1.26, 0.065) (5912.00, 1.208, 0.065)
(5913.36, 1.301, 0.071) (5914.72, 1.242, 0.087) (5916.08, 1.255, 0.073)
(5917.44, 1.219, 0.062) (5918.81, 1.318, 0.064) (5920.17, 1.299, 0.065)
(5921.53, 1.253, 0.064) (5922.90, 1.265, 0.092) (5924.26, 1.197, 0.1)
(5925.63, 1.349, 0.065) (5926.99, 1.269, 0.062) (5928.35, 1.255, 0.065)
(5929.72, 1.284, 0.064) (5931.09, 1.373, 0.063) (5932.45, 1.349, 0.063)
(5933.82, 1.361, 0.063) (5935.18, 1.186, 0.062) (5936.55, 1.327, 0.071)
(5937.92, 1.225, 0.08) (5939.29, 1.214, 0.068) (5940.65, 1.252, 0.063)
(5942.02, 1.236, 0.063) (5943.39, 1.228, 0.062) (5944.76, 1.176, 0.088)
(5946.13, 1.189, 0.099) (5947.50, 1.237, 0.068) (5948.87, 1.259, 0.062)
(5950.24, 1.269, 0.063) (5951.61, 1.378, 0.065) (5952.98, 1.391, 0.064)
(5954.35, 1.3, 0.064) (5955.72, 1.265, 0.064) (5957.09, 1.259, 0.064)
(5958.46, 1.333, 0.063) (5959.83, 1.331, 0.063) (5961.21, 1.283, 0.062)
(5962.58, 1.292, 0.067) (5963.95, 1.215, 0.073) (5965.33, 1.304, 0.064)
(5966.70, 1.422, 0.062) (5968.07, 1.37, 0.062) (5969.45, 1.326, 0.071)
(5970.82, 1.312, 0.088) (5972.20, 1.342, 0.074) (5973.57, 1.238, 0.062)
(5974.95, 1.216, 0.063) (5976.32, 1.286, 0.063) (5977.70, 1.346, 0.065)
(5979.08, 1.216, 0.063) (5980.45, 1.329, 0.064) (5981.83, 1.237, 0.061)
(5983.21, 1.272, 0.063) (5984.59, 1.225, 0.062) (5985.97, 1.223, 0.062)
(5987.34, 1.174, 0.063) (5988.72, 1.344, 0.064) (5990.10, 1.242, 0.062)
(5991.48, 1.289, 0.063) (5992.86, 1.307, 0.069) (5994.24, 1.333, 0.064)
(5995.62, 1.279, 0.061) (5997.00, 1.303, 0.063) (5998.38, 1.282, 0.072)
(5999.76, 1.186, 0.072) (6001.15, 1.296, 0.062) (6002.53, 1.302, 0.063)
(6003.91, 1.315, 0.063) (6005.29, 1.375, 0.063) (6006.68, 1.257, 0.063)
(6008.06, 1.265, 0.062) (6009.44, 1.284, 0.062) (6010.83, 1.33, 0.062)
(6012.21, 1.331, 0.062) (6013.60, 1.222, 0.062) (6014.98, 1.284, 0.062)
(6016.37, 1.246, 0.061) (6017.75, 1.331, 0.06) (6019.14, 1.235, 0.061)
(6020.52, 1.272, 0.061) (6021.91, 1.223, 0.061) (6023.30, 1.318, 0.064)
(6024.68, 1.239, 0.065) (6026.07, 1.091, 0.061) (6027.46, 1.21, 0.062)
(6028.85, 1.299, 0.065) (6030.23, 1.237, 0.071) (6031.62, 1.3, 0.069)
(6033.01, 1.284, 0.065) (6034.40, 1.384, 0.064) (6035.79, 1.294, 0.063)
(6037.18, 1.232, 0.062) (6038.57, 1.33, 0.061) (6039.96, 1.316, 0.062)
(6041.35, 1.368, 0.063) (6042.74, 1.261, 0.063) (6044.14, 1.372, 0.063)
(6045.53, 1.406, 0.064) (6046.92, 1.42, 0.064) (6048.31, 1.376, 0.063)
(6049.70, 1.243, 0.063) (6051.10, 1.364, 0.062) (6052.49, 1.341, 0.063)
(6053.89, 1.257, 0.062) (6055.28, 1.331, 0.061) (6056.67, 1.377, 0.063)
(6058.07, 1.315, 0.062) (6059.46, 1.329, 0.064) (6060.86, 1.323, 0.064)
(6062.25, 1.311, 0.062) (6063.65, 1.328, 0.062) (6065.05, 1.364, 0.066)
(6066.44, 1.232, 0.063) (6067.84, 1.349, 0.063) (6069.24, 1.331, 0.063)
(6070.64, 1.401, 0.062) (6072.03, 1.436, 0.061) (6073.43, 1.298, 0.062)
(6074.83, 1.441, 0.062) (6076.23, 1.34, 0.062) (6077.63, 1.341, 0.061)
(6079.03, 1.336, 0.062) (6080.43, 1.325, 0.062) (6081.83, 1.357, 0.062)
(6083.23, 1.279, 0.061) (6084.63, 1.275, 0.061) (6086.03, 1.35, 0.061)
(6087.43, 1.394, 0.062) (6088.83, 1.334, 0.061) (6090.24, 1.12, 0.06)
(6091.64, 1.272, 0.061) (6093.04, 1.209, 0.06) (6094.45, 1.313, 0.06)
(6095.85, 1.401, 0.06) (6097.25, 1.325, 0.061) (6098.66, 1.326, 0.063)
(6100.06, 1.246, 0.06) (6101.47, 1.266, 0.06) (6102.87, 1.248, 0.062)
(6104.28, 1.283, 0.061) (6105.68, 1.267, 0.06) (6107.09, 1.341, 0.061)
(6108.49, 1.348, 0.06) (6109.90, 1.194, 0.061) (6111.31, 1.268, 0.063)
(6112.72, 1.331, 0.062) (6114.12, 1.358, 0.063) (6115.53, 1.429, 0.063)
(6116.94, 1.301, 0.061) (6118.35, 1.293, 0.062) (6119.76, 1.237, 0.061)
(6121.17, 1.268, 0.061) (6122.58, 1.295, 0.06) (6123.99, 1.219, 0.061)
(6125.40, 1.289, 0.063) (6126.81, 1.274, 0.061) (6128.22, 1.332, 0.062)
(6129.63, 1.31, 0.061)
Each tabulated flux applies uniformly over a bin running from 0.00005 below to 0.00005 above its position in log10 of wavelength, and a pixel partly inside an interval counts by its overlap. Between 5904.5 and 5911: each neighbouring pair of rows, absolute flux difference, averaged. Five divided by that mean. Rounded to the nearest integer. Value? 67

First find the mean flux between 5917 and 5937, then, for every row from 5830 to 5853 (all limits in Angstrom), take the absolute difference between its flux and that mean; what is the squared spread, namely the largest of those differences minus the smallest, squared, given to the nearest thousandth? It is 0.023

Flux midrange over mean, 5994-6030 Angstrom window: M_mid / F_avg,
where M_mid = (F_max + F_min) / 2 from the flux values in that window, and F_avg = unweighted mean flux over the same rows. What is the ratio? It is 0.97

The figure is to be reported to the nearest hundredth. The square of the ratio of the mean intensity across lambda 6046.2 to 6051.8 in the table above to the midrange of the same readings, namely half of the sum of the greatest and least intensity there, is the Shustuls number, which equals 1.03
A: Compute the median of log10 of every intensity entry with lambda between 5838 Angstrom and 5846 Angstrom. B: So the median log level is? 0.115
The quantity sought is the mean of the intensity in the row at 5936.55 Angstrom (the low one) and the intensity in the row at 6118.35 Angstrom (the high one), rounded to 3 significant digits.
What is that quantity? 1.31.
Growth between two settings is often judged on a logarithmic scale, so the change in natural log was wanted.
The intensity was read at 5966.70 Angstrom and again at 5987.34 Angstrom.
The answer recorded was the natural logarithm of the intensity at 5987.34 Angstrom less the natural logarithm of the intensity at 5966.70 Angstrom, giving -0.19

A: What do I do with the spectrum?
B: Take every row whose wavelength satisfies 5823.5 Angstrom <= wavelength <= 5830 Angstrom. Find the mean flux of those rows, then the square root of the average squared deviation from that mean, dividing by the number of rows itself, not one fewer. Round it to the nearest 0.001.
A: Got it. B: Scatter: 0.029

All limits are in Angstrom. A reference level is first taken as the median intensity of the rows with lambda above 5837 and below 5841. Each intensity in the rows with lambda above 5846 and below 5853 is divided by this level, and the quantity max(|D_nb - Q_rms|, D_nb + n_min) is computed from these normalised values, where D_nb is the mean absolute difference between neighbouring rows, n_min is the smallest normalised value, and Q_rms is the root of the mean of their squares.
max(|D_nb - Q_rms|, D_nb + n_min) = 0.95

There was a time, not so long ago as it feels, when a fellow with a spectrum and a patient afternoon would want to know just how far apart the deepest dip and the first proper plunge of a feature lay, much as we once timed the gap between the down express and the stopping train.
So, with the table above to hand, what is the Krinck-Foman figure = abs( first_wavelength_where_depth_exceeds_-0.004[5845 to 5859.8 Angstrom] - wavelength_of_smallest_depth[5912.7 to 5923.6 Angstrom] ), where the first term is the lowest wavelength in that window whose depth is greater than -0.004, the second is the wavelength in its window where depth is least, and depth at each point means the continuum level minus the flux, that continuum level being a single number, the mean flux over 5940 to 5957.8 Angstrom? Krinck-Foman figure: 73.1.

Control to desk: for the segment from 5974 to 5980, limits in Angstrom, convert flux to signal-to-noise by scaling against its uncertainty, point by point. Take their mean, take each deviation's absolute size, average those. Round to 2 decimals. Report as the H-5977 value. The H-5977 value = 0.63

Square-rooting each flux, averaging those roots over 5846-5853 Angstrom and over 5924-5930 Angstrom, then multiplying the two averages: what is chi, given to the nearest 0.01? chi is 1.27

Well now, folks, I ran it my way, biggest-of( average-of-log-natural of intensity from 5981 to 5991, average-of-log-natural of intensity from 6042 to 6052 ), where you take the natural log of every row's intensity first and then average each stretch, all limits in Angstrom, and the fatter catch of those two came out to 0.298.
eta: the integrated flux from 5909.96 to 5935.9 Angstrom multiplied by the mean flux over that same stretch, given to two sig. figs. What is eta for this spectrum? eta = 42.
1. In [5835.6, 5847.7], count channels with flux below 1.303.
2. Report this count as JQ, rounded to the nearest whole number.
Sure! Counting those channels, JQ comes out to 4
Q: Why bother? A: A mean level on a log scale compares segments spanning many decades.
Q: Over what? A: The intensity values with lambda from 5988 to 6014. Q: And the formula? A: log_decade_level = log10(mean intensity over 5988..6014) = 0.111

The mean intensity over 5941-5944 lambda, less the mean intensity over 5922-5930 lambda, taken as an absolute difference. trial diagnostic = 0.04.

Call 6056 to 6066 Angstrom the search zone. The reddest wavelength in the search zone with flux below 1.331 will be 6063.65 Angstrom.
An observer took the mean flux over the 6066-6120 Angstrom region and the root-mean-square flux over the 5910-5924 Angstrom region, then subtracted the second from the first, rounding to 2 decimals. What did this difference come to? 0.05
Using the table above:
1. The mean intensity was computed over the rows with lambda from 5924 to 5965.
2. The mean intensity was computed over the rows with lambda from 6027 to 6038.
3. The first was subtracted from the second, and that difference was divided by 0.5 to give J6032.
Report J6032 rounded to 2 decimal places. 0.01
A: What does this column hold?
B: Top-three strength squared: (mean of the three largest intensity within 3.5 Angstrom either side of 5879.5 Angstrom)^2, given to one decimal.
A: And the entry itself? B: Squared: 1.6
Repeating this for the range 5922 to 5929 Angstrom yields 1.7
